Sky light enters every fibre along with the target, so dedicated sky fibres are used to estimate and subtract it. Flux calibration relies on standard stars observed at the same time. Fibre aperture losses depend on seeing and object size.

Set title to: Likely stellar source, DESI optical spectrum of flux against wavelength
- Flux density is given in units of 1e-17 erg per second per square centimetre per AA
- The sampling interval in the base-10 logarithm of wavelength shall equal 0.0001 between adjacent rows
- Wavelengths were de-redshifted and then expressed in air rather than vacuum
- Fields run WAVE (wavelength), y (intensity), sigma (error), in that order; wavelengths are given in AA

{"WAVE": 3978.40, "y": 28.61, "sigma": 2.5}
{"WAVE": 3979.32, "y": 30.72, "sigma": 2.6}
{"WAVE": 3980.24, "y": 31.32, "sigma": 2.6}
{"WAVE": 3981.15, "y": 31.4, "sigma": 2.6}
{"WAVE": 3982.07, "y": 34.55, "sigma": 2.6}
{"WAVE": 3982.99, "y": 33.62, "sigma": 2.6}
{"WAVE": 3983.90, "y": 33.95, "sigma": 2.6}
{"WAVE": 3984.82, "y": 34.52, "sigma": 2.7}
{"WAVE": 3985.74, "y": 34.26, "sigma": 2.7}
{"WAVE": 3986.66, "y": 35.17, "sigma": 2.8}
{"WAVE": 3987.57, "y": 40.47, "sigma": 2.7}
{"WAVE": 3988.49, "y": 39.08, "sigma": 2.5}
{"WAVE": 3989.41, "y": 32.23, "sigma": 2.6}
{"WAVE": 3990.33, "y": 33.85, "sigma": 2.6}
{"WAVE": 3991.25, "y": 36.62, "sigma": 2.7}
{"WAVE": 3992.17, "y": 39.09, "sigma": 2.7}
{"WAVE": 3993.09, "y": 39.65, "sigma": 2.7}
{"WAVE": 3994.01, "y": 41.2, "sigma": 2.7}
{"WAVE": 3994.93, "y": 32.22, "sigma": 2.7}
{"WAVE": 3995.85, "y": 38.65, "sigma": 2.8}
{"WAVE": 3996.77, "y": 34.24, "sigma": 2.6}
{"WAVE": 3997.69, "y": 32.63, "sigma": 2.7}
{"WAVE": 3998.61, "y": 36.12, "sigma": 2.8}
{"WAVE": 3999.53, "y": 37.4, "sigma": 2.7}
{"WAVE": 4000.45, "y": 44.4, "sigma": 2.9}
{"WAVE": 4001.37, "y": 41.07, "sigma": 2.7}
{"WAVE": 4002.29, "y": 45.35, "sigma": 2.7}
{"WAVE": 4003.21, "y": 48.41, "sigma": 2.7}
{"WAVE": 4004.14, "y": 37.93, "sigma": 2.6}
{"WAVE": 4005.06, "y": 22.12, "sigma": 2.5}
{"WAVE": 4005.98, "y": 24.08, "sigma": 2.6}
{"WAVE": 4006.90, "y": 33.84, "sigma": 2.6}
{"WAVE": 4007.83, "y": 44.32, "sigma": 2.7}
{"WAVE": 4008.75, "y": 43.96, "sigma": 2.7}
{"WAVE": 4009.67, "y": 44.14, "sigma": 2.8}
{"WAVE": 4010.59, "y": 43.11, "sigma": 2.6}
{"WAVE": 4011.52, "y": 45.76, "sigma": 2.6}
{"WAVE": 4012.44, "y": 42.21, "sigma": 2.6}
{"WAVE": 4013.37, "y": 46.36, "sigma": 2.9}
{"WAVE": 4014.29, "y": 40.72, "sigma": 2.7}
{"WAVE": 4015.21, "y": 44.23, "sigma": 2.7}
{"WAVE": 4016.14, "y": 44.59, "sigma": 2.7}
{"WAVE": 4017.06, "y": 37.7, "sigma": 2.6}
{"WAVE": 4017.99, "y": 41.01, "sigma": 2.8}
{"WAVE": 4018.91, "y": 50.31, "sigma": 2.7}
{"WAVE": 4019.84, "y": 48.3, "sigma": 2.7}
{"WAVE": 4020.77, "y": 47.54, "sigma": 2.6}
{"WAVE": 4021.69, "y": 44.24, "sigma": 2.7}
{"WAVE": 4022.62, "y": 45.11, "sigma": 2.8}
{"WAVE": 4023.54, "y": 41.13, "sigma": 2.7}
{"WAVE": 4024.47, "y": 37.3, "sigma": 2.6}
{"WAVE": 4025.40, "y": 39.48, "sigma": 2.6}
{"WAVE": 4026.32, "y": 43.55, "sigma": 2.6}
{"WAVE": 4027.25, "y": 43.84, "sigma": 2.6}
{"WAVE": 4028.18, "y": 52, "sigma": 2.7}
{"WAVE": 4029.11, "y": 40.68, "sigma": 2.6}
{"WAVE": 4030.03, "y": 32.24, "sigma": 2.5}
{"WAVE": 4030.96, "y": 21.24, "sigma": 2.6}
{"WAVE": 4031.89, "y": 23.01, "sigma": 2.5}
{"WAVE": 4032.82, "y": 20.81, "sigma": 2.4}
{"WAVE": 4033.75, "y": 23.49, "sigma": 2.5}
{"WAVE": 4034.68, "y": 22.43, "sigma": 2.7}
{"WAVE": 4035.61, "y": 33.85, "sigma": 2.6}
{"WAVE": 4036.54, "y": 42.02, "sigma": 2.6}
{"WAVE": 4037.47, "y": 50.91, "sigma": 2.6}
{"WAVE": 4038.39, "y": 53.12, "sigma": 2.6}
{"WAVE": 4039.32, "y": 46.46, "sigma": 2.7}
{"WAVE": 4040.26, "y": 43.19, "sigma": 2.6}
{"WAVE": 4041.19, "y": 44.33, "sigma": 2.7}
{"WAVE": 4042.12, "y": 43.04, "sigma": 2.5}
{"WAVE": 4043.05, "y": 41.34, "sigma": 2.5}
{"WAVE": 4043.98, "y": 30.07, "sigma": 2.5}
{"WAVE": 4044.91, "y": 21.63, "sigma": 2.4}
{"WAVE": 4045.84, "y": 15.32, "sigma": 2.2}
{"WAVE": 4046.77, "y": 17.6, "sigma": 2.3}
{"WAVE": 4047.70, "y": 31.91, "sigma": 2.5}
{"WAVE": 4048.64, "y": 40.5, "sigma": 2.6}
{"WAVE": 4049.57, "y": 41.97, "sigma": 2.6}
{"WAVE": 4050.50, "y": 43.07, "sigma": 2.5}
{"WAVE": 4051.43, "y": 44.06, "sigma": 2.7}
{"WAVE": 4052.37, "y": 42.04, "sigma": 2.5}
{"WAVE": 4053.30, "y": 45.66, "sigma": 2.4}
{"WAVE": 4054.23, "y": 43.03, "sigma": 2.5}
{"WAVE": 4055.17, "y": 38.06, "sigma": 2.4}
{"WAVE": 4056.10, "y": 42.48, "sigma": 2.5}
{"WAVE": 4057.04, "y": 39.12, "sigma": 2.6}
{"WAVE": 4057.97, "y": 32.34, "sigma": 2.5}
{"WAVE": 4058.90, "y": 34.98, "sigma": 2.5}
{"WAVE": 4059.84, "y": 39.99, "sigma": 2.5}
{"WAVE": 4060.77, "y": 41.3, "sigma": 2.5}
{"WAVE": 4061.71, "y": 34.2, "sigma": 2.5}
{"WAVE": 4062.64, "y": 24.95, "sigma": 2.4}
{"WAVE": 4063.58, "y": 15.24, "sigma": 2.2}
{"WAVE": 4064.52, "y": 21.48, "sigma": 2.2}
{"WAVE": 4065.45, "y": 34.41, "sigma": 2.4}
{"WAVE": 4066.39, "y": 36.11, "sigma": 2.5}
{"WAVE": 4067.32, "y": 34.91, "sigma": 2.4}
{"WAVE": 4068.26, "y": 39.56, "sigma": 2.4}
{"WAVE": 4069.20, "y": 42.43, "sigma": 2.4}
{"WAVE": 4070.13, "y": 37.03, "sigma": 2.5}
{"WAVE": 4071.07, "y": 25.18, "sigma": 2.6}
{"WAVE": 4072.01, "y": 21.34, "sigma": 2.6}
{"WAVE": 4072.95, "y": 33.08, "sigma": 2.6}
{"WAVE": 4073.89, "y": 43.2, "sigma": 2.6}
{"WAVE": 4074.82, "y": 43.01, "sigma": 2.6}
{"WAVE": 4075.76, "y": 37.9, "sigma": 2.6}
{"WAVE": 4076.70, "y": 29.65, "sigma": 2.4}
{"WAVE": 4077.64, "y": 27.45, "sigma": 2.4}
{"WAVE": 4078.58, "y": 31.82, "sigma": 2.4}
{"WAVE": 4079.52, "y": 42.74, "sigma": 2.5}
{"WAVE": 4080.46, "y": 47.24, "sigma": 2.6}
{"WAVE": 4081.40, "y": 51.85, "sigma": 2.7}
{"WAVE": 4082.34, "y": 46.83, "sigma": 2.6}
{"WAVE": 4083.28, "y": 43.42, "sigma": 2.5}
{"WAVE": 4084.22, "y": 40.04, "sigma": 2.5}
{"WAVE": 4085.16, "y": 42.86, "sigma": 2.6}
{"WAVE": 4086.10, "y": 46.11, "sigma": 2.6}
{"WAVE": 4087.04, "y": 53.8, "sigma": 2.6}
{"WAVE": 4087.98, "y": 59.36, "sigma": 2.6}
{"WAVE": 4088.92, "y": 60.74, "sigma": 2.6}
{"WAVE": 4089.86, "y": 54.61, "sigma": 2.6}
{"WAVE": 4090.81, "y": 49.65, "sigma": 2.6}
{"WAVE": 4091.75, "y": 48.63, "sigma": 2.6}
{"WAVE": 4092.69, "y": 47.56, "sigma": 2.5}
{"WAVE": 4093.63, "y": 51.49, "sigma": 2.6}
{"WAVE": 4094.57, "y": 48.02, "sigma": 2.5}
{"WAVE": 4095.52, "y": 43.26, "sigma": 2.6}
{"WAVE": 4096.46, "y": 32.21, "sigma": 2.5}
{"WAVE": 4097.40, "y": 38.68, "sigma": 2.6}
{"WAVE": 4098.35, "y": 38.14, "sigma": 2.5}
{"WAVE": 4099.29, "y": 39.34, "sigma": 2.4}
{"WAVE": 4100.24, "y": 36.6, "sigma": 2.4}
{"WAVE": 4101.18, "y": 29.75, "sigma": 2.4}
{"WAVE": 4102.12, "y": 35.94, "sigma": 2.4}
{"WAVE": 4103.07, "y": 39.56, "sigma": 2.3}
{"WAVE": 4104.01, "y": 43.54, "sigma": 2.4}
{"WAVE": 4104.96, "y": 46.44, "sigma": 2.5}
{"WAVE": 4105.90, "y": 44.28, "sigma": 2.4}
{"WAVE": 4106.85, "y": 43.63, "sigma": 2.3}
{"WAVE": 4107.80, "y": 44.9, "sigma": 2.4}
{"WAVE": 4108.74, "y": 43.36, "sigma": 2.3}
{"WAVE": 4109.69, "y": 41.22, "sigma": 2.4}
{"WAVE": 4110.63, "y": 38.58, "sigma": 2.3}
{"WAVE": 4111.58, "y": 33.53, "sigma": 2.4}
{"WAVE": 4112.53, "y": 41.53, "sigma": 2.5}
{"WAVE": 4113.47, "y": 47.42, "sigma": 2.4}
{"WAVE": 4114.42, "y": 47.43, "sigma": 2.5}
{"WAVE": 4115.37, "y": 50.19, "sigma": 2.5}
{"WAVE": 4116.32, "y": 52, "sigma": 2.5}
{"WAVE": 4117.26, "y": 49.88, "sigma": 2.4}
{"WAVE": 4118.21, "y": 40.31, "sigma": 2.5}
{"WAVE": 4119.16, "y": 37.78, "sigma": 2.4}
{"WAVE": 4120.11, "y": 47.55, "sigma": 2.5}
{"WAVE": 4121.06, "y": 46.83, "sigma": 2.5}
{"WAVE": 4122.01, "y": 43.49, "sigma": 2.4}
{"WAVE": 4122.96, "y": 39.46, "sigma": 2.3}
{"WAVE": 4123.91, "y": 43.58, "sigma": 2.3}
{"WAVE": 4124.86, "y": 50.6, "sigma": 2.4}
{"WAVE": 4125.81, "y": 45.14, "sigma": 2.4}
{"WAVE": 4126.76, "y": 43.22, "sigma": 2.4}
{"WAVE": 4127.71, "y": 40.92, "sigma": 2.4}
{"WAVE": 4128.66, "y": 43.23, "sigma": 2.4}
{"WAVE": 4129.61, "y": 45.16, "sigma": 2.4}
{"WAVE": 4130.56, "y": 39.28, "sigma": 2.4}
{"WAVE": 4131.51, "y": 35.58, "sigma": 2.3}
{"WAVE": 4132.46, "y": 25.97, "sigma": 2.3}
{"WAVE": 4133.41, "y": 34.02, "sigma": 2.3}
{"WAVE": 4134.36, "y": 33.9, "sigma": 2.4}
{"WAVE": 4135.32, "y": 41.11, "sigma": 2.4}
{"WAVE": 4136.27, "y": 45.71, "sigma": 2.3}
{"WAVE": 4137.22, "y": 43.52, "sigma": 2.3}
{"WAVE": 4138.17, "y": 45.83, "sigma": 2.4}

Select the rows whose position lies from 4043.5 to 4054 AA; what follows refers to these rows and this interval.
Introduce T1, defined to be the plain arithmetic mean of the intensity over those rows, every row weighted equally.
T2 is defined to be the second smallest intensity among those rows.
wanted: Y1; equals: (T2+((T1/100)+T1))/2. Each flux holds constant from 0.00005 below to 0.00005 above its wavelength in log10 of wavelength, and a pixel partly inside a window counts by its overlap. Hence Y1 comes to 26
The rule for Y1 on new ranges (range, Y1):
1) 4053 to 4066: 28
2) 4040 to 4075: 26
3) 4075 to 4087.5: 36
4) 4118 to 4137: 38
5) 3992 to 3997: 36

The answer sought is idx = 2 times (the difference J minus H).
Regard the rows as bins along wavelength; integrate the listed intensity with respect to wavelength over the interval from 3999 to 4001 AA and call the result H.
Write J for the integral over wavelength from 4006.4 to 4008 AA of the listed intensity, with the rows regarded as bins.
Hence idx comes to -43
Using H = 82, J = 60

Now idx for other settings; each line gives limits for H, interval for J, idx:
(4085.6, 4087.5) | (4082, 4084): -12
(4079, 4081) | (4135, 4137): -5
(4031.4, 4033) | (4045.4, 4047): -18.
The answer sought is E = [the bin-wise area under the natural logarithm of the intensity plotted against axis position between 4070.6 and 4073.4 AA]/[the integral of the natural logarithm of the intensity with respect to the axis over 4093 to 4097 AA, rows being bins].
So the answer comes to 0.6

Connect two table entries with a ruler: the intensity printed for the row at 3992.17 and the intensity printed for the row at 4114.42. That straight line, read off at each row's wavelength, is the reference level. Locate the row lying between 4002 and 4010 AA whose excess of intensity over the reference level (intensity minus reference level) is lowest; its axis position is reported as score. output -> 4005.06 AA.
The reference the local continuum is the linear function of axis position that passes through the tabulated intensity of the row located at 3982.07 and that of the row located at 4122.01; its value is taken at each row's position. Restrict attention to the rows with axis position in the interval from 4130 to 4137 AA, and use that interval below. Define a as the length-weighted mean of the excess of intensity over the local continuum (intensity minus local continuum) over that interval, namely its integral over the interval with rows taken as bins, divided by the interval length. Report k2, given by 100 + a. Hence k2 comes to 93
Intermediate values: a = -7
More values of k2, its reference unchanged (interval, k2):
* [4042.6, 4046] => 90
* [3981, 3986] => 99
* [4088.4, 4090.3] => 116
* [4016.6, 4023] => 108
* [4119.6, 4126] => 102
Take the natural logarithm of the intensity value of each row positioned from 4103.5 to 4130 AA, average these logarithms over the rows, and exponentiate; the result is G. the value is 44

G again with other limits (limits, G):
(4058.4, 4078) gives 32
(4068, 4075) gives 35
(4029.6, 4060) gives 34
